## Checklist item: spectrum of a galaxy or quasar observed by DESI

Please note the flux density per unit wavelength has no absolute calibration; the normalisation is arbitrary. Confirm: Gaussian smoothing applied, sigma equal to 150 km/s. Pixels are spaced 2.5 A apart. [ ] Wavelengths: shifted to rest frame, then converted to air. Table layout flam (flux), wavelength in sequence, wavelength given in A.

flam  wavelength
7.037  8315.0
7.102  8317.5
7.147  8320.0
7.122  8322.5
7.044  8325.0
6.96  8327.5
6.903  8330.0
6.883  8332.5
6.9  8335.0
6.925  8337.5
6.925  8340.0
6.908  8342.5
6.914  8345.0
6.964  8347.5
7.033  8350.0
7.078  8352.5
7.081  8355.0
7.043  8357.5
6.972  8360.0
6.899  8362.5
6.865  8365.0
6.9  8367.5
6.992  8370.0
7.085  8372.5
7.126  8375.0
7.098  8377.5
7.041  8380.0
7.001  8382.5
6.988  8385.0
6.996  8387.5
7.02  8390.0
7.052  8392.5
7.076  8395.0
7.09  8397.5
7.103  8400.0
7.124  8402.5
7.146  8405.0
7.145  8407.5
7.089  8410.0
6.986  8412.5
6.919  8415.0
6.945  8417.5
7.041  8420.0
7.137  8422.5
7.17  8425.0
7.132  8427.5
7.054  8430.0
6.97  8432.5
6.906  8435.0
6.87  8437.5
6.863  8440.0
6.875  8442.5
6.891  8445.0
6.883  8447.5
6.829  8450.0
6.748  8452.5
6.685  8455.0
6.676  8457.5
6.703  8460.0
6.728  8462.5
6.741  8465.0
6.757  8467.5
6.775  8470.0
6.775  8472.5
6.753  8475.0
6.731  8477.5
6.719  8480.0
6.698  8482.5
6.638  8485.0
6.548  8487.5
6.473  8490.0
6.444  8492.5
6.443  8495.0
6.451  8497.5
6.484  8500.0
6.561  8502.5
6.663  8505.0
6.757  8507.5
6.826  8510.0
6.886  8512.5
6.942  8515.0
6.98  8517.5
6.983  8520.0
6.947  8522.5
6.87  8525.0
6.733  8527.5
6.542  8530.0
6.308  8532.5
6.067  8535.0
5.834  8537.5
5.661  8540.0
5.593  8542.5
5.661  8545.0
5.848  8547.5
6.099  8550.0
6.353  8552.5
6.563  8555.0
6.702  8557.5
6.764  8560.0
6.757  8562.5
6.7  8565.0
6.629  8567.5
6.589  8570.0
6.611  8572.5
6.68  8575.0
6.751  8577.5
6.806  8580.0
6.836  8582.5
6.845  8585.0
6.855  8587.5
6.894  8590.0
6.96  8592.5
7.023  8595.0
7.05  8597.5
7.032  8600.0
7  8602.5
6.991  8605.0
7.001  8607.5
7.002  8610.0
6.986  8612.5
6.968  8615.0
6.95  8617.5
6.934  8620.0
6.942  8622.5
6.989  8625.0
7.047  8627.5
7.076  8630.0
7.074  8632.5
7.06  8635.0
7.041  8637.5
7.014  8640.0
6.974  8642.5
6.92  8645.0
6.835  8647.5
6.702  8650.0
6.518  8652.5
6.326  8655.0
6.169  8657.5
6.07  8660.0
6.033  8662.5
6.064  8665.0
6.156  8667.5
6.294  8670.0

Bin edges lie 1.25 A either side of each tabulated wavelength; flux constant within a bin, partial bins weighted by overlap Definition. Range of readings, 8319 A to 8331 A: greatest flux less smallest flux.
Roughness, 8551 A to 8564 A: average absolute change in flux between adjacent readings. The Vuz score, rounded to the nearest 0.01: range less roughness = 0.14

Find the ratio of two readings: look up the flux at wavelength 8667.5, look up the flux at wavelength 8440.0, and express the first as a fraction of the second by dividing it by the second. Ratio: 0.90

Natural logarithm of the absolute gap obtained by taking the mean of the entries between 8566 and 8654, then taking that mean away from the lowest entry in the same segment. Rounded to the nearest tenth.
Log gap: -1.0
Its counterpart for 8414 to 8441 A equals -2.0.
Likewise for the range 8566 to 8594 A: -1.7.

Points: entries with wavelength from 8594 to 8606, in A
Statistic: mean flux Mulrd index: 7.02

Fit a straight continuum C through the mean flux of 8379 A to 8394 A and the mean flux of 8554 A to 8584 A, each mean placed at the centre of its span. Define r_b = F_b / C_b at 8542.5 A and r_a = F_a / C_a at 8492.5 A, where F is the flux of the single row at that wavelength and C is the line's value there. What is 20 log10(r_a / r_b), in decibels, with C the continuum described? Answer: 1.1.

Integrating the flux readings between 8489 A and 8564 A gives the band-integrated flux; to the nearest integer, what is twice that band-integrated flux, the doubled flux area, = 971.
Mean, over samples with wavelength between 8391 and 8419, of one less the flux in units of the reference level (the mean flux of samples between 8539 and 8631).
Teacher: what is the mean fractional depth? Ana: -0.053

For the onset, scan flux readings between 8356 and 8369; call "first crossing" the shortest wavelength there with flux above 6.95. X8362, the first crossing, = 8357.5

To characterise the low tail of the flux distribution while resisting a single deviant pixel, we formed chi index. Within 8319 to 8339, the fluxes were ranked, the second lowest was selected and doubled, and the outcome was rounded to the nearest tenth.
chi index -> 13.8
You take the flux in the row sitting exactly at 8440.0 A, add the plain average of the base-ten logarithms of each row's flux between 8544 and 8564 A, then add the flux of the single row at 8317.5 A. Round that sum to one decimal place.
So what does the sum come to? 14.8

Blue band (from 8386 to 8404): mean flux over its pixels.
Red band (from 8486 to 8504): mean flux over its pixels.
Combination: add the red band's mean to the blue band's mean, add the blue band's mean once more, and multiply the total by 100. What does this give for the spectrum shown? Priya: 2062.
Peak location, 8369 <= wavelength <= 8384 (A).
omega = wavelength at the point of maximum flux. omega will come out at 8375.0 A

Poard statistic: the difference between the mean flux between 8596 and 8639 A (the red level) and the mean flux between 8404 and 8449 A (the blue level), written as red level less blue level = 0.0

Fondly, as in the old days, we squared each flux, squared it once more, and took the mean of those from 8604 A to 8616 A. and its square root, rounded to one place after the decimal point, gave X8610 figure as 48.9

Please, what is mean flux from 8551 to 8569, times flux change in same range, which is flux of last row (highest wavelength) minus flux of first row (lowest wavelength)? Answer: 1.8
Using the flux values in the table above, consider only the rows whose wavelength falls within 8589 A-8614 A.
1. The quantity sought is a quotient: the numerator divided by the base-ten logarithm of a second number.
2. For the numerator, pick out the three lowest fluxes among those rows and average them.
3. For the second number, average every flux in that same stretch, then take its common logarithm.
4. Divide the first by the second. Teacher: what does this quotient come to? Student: 8.22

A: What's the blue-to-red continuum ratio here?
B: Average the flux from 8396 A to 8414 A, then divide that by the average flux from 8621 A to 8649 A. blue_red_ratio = 1.01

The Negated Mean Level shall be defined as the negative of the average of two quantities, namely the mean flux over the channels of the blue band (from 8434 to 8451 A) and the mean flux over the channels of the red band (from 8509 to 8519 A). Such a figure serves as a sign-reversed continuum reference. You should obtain -6.89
